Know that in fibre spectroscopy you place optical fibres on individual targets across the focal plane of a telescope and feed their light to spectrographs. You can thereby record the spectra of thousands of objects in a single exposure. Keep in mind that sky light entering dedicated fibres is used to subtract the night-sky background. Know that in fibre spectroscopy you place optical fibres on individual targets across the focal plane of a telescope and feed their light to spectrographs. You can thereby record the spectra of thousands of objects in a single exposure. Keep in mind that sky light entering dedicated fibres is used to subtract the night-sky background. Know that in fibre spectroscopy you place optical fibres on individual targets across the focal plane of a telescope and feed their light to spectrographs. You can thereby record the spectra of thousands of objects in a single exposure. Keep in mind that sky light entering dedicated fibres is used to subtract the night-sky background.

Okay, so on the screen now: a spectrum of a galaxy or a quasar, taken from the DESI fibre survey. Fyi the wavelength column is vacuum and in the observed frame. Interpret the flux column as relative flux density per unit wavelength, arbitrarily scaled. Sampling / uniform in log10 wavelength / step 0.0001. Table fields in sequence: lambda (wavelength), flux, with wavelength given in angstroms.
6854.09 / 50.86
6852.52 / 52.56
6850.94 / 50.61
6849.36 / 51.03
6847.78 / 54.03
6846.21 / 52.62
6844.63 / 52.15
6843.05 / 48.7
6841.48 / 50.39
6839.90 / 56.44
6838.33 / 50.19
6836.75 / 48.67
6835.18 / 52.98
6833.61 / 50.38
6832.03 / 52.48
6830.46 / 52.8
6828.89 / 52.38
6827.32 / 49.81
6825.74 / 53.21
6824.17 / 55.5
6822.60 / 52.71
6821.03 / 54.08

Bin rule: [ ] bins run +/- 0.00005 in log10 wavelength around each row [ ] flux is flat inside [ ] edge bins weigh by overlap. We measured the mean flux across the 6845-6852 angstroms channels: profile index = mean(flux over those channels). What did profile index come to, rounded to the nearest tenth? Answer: 52.1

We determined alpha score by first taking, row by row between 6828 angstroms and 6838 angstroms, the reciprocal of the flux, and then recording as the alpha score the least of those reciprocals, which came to 0.0189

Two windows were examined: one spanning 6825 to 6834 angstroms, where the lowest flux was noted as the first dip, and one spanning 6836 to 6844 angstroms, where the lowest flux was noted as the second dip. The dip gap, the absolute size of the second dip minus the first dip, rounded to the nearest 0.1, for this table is 1.1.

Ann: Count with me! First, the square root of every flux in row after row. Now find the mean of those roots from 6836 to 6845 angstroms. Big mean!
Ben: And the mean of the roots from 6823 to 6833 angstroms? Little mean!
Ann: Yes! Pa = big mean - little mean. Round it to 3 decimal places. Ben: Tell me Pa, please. -0.113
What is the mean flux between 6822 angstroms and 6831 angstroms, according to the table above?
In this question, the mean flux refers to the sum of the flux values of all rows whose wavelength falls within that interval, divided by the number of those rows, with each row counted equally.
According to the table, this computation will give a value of 52.7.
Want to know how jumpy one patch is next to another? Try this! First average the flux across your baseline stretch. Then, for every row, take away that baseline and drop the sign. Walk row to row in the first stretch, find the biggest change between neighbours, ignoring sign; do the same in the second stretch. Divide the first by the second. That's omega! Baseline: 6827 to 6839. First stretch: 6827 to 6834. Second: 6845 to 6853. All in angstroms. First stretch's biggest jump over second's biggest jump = 0.17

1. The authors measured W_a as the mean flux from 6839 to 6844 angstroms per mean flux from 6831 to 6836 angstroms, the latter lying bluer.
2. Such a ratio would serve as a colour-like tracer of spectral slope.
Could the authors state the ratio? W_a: 1.00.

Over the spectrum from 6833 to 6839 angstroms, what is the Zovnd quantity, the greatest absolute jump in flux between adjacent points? 4.3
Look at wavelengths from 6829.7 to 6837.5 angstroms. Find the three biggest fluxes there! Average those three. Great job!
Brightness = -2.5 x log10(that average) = -4.31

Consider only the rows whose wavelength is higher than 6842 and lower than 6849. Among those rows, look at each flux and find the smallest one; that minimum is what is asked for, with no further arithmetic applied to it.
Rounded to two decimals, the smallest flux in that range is 48.70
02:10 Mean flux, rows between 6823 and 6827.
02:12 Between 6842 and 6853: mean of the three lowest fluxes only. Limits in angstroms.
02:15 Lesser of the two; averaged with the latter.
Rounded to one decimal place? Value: 50.1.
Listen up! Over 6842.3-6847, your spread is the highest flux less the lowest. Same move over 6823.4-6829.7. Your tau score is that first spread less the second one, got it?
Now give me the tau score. -2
